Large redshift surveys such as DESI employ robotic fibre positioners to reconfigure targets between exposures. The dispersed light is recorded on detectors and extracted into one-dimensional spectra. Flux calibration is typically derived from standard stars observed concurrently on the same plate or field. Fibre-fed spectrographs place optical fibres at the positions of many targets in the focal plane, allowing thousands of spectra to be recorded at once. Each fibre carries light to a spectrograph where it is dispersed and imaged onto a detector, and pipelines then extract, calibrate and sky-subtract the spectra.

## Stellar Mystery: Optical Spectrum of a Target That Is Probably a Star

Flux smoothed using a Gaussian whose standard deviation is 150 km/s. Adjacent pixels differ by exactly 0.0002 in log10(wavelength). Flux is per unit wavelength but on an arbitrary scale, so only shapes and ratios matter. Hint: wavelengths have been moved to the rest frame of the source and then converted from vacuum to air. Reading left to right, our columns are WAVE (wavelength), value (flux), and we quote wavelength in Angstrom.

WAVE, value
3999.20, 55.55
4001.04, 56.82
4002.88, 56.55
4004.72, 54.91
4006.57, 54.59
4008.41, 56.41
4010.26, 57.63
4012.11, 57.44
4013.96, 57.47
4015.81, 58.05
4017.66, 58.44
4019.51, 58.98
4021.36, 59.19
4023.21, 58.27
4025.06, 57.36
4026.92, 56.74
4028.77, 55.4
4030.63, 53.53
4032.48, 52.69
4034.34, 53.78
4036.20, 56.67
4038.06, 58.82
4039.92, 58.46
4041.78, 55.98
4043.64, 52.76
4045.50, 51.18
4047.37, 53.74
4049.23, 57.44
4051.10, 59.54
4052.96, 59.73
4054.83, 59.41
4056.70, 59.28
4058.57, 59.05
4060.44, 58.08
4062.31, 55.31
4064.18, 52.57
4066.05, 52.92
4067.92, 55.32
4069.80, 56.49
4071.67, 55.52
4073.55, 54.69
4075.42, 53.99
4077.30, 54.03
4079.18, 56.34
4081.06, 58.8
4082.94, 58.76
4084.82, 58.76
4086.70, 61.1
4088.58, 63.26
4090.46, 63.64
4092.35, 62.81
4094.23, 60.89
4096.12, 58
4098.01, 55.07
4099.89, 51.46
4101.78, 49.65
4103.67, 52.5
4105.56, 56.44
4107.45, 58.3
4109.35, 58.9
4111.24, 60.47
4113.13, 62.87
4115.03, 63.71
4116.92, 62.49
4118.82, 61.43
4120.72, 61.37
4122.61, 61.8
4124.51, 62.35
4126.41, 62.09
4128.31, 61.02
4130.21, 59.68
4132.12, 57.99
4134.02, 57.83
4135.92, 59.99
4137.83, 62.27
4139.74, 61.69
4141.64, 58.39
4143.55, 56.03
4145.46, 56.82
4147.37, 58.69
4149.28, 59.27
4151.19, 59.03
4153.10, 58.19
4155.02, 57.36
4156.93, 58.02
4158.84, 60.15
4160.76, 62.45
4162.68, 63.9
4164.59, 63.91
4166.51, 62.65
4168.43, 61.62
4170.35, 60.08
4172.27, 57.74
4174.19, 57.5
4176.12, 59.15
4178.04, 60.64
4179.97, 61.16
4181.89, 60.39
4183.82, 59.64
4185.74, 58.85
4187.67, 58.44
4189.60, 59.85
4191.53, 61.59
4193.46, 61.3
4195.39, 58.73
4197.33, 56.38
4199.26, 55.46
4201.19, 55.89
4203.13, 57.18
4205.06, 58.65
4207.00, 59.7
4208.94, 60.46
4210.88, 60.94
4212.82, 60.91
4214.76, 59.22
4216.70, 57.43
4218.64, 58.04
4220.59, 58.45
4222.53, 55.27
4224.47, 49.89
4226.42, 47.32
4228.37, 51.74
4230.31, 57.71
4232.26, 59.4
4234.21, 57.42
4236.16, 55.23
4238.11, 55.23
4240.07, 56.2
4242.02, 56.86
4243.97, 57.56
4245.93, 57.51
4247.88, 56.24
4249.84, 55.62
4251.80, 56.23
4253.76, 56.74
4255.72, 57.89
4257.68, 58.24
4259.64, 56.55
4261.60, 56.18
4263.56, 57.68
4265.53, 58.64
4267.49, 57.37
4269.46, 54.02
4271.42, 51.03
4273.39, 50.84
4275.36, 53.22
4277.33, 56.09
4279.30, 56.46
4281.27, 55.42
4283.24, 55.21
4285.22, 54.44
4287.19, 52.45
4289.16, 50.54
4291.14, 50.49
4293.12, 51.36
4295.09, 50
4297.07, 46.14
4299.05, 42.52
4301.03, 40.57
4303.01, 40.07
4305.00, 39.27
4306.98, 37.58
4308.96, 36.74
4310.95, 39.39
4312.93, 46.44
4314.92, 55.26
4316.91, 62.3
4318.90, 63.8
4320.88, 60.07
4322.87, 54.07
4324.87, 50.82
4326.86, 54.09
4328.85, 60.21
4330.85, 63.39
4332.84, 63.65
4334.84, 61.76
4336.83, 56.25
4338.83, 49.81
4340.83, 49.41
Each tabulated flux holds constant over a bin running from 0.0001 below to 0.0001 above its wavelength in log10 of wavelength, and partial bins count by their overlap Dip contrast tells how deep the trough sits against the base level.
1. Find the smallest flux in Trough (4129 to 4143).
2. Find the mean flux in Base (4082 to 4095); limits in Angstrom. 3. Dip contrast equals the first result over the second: 0.94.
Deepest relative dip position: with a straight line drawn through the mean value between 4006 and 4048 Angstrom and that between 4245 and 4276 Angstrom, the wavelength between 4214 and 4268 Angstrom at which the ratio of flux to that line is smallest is 4226.42 Angstrom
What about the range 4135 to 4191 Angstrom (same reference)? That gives 4143.55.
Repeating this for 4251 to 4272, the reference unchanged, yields 4271.42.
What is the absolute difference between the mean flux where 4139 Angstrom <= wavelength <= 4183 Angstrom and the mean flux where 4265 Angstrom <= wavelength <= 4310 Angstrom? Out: 10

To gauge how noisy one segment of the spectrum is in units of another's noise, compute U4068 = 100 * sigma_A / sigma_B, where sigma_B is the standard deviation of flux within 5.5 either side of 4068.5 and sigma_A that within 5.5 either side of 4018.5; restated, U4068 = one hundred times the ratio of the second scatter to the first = 41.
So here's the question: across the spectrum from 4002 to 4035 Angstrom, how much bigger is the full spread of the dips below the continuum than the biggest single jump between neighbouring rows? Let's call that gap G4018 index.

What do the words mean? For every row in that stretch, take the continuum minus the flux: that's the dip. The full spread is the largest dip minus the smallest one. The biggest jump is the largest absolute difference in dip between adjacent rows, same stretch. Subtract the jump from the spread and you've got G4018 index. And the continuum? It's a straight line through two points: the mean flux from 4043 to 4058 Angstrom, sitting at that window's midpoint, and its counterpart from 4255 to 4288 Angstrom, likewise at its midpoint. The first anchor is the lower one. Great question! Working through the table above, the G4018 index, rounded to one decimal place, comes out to 4.6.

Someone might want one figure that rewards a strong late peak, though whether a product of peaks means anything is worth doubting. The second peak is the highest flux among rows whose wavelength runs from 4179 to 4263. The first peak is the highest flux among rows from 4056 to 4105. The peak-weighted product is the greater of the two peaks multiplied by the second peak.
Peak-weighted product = 3920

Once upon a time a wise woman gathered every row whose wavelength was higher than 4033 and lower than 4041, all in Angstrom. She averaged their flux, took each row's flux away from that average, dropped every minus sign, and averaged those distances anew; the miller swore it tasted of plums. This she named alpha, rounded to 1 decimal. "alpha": 1.7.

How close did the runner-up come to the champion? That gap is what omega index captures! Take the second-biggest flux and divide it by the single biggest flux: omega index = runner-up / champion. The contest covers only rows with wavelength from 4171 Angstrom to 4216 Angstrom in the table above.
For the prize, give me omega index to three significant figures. 0.995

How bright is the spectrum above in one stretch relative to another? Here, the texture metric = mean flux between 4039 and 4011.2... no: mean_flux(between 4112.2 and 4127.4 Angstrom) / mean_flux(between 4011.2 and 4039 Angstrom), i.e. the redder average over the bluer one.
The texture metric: 1.10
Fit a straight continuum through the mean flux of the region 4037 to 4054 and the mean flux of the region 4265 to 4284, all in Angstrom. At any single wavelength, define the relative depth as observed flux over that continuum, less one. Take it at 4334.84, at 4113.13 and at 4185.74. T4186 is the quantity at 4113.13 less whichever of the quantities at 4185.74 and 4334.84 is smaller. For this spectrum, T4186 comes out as 0.062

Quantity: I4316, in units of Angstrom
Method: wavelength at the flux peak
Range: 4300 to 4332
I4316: 4318.90 Angstrom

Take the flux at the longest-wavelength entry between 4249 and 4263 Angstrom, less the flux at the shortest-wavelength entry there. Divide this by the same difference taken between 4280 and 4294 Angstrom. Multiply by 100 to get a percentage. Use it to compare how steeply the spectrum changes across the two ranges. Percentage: -14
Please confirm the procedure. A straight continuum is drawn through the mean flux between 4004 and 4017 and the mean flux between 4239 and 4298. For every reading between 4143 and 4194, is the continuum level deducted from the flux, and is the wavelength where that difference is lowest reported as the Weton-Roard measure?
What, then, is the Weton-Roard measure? 4143.55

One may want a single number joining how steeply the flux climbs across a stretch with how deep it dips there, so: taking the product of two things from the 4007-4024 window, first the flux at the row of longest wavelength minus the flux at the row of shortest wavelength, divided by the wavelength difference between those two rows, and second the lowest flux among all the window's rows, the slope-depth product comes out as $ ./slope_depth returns 7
